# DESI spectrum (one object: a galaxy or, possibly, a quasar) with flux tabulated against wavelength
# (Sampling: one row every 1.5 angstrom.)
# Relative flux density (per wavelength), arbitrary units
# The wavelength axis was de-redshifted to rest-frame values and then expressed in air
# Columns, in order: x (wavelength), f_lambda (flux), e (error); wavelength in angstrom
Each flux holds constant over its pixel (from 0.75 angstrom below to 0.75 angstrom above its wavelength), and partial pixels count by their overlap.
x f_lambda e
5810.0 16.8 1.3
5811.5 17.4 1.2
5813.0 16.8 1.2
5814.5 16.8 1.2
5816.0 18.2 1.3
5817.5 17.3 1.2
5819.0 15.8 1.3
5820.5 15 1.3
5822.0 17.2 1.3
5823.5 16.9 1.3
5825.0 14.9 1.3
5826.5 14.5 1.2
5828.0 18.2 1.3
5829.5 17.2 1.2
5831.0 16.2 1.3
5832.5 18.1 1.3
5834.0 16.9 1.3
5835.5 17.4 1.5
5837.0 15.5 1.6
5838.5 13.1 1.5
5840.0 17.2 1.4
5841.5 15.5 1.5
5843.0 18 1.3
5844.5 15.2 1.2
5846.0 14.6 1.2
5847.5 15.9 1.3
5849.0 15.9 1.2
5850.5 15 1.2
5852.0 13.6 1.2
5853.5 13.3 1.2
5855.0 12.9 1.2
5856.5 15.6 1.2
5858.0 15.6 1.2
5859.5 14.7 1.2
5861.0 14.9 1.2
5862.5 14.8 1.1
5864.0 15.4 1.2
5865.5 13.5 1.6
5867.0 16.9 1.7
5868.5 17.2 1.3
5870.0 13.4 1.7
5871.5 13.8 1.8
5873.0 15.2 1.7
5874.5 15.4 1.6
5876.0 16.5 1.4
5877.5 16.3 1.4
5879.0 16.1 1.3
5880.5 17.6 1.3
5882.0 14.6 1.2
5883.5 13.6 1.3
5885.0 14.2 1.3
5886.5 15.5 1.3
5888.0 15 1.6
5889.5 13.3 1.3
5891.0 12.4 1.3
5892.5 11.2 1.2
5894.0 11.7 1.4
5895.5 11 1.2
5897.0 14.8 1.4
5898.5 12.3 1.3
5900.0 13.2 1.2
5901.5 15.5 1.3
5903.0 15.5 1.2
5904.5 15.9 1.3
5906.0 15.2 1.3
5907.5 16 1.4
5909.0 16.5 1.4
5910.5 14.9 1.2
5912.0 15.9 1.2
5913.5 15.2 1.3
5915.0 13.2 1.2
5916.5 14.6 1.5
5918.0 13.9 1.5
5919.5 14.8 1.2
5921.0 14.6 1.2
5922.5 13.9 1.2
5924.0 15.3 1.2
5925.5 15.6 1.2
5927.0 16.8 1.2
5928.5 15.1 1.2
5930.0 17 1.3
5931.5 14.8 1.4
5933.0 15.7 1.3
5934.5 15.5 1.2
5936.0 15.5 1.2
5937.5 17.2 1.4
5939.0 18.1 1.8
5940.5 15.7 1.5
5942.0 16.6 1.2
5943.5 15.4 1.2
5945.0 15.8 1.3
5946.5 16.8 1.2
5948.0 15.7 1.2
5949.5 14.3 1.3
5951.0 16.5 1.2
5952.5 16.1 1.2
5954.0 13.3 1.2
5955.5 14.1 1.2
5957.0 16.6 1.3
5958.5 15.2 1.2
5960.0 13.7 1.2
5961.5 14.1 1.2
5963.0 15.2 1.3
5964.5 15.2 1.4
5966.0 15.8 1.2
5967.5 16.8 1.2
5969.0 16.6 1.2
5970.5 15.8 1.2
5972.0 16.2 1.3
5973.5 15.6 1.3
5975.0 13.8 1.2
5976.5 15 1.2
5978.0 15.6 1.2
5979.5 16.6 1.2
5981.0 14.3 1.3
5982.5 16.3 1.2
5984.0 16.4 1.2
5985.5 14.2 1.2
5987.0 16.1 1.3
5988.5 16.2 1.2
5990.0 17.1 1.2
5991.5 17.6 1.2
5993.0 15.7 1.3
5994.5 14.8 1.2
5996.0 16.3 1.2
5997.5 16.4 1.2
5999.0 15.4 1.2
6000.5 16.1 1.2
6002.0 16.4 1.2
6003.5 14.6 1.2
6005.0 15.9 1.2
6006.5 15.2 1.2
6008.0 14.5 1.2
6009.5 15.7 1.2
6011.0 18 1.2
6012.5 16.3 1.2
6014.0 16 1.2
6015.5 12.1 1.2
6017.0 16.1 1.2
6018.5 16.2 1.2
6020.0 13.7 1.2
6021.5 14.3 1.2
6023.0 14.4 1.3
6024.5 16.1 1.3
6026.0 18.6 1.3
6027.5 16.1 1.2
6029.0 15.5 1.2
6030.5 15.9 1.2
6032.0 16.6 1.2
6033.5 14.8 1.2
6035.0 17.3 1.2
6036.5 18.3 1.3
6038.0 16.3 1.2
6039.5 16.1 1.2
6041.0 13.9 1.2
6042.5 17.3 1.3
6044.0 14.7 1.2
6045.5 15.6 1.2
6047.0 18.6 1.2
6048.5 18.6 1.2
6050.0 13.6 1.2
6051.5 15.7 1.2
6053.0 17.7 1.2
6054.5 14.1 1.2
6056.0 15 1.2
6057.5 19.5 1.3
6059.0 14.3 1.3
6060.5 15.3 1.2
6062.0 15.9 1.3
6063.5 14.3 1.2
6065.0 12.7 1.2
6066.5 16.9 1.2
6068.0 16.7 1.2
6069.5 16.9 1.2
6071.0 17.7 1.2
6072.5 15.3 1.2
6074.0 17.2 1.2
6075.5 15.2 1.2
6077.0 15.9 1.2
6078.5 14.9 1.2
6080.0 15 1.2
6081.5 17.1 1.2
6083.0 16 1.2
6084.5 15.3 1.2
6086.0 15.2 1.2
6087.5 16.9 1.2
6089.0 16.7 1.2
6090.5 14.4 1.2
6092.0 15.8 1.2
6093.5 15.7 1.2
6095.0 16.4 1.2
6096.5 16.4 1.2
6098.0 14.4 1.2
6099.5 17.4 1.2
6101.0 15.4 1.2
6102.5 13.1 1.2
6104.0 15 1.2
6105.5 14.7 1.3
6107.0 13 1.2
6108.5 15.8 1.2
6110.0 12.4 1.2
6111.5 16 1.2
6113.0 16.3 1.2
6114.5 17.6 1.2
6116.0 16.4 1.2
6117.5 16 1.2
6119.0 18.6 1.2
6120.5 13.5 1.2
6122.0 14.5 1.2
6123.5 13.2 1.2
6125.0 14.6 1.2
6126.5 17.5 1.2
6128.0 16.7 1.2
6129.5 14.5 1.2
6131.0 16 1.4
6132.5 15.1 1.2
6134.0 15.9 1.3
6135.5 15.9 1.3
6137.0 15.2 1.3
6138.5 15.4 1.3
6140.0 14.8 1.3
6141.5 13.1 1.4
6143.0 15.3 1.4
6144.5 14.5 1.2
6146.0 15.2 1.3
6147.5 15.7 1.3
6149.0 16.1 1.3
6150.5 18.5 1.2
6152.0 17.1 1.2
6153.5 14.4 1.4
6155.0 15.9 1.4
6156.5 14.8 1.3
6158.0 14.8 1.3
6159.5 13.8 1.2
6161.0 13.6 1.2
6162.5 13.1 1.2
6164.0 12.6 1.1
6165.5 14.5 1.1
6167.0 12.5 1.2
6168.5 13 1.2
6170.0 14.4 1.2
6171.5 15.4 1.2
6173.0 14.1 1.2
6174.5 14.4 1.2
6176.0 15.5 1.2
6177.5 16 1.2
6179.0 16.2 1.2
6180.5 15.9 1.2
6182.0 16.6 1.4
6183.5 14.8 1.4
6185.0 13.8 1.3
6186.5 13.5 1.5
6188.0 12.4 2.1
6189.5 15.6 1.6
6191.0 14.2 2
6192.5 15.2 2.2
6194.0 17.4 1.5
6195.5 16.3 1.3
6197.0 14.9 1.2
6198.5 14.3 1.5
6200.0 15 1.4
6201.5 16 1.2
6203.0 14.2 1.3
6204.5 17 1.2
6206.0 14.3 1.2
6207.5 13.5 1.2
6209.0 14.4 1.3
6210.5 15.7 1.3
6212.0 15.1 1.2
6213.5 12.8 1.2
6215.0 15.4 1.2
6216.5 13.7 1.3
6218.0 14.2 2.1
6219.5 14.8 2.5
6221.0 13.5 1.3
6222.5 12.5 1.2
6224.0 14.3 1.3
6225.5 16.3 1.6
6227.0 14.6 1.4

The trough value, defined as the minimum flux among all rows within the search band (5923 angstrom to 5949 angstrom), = 14.8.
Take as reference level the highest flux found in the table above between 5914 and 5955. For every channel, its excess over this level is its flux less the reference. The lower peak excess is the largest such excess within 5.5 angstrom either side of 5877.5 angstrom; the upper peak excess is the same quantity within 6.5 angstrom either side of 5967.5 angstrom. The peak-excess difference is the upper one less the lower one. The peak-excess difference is -0.8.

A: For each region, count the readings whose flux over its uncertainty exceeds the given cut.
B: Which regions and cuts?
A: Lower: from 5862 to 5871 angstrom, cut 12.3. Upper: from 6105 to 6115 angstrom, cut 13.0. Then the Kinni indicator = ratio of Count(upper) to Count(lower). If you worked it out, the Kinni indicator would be 1.3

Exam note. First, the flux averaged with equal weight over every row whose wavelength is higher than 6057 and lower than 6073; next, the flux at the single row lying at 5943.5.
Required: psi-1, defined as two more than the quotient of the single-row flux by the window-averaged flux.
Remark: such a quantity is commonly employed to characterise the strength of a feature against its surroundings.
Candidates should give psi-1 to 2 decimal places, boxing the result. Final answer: 2.97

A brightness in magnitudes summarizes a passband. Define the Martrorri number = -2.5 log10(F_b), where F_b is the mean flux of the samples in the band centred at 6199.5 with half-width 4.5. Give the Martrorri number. -2.95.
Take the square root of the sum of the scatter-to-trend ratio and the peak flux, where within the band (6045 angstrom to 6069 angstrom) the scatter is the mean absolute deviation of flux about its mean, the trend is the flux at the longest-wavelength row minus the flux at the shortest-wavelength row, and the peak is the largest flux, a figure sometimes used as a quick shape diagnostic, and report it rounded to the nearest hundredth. 4.57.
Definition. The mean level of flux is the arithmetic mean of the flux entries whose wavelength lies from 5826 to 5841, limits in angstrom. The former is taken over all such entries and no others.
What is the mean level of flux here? 16.4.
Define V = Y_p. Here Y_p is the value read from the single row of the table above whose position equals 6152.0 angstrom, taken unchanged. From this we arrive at 17.1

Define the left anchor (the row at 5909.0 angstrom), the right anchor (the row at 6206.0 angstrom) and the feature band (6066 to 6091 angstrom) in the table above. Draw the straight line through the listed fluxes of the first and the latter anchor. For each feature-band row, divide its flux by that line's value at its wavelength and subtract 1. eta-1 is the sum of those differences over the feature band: 0.9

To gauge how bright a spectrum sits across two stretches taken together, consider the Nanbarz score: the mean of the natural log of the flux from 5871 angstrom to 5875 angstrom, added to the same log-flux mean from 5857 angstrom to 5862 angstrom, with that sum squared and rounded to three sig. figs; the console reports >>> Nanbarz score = 29.2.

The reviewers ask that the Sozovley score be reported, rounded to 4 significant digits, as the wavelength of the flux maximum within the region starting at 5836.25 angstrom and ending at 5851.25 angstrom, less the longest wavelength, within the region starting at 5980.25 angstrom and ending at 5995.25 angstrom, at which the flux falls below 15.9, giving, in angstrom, -151.5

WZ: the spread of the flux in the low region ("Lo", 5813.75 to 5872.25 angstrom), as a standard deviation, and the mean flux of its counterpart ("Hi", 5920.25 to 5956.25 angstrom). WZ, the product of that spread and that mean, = 24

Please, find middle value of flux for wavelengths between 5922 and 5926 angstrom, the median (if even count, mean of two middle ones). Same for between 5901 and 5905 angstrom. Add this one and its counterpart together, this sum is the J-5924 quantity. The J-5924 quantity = 30.8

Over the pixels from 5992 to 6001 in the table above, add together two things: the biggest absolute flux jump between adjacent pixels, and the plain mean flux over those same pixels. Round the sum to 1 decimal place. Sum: 17.3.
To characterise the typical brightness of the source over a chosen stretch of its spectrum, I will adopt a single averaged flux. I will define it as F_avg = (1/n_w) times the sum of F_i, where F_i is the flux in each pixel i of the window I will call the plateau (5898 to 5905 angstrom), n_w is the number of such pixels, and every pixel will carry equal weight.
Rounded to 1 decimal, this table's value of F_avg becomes 14.5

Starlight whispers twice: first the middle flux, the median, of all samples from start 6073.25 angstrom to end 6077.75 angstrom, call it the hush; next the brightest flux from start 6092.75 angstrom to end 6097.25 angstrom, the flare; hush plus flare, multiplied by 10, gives 323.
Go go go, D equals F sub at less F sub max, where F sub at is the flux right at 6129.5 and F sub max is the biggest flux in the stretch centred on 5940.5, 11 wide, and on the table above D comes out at -3.6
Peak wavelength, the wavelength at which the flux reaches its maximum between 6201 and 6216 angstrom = 6204.5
